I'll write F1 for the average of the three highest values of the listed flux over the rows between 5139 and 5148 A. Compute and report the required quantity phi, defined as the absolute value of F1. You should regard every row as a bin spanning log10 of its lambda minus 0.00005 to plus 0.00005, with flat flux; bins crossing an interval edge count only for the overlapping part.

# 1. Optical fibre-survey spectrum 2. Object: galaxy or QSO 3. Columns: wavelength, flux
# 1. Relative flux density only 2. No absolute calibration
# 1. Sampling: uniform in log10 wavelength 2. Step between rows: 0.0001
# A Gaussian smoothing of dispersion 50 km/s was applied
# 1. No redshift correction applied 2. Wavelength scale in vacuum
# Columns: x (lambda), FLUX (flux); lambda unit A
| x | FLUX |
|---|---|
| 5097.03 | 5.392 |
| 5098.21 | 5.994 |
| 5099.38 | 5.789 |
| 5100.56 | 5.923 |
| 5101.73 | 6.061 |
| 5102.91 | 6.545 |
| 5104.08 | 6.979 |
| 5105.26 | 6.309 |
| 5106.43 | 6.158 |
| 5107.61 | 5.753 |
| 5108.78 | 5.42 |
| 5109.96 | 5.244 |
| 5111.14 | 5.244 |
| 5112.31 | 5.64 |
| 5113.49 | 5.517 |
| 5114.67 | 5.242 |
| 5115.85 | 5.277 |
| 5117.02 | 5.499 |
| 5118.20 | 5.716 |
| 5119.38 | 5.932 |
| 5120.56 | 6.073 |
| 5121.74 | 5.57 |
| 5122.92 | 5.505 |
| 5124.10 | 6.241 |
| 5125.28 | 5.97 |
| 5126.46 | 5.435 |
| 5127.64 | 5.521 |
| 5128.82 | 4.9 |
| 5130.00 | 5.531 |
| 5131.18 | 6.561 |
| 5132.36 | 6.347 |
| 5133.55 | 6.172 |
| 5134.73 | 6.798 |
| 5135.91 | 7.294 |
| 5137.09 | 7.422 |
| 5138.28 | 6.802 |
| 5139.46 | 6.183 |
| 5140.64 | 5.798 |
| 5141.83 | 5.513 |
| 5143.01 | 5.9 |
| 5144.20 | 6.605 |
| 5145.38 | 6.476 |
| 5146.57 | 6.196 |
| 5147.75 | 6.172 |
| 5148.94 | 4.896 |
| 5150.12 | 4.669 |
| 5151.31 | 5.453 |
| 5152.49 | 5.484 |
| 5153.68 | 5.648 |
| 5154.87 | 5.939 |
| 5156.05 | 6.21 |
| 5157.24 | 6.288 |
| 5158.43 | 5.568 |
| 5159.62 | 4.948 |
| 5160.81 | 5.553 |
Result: 6.43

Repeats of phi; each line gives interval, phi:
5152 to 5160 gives 6.15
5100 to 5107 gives 6.61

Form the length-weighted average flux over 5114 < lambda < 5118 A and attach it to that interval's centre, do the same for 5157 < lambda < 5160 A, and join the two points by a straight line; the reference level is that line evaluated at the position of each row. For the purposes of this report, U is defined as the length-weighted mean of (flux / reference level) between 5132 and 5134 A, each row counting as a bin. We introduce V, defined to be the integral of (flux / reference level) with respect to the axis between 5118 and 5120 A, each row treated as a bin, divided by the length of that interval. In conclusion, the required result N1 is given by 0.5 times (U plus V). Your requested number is 1.11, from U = 1.14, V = 1.08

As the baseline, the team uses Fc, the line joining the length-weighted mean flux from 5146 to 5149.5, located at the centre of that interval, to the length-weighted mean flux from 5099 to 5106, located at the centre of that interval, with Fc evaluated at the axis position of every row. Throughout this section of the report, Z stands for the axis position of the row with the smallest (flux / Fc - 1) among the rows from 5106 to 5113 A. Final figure 5109.96 A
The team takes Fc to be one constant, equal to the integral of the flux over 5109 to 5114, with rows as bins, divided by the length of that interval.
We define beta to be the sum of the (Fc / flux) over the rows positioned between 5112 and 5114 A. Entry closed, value 1.9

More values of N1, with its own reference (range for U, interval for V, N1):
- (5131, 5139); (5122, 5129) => 1.14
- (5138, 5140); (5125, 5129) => 1.09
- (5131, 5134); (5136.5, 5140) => 1.20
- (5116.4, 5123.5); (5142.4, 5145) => 1.10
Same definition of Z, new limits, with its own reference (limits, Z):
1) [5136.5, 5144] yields 5141.83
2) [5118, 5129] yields 5128.82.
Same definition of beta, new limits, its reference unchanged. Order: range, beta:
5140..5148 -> 6.2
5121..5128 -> 5.7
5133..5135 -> 1.7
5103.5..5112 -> 6.5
